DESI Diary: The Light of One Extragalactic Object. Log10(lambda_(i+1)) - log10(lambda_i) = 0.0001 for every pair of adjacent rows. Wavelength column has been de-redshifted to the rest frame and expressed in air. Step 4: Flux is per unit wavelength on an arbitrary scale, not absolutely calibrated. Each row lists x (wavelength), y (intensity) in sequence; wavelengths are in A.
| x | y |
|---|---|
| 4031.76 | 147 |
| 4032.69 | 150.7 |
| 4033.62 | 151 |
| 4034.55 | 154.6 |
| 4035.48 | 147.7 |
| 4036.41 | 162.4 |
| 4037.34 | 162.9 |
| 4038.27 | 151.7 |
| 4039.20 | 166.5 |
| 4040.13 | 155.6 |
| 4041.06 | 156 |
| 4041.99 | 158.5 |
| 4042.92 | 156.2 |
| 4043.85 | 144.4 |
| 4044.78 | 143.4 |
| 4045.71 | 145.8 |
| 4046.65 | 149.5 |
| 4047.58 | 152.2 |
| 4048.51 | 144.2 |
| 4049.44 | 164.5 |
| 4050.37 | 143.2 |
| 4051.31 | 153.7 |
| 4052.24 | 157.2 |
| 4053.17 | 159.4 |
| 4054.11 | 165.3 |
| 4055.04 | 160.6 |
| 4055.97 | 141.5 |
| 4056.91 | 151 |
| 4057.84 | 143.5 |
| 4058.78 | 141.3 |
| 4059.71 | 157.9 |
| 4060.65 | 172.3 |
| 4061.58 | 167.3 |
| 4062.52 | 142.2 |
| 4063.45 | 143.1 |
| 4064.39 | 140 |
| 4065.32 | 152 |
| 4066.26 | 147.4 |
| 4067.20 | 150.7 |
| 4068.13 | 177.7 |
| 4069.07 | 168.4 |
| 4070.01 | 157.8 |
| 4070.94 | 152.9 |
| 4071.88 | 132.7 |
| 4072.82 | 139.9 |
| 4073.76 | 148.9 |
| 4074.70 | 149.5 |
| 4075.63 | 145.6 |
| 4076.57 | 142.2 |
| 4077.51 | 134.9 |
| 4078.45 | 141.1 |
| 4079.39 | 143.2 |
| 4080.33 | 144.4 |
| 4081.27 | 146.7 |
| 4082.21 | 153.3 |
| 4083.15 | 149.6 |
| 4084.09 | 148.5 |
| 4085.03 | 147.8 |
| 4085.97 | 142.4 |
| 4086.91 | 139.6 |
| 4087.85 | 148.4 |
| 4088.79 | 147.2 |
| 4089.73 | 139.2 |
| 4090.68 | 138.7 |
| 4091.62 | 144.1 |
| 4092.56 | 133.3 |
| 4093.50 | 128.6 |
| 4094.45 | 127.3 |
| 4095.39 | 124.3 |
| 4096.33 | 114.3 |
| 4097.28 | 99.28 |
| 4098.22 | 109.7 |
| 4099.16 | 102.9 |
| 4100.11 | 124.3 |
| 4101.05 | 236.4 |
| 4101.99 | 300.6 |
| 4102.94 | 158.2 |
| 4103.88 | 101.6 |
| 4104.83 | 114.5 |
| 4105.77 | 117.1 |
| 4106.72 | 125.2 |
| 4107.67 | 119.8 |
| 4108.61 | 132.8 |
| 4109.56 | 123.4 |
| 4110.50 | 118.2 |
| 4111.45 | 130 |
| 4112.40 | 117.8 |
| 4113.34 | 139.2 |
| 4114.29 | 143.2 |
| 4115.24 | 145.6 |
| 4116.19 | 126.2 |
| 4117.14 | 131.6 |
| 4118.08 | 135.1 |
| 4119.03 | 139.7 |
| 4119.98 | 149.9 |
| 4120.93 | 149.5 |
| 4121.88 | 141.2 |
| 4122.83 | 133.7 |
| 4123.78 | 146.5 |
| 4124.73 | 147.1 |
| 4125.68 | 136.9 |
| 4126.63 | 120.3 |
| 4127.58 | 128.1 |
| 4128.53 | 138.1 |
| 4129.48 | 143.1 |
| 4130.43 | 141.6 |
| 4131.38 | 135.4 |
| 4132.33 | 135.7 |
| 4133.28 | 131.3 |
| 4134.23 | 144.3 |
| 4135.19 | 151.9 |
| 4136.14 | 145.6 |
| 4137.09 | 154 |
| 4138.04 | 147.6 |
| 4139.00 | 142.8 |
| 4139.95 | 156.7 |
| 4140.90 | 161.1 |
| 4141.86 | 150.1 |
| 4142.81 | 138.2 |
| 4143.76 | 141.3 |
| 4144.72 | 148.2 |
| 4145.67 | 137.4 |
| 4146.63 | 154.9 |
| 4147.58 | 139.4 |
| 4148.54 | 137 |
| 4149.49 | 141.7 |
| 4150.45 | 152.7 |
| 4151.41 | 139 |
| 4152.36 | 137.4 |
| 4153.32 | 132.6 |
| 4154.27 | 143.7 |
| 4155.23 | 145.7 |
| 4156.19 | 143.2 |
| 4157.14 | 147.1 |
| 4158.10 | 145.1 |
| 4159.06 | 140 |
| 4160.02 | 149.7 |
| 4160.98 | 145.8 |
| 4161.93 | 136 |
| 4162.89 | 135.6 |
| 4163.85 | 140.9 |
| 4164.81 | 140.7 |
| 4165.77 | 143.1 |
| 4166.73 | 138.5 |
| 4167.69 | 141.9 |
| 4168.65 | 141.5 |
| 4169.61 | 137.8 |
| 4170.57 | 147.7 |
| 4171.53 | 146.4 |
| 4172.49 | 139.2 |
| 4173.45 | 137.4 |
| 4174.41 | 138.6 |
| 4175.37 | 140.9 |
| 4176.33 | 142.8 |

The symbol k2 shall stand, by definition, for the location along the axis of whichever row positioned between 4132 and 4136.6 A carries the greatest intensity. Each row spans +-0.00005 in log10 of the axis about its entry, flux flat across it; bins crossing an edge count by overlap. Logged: 4135.19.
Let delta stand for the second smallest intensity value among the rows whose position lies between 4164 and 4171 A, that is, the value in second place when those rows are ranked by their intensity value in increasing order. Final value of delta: 138.5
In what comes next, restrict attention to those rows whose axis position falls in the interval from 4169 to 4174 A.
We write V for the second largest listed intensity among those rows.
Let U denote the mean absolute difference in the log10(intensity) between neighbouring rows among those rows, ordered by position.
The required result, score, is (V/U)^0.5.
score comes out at 98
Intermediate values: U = 0.015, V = 146.4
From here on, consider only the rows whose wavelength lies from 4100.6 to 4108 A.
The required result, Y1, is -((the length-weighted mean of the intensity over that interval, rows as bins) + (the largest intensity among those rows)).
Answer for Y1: -460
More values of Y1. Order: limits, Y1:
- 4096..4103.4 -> -457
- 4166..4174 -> -289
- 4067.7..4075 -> -331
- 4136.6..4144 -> -310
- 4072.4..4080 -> -293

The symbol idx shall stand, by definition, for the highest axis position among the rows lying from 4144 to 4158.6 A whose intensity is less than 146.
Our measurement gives 4158.10 A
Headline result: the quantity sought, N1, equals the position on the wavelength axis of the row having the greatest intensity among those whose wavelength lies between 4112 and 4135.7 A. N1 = 4135.19 A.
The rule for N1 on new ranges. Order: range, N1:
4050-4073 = 4068.13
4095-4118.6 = 4101.99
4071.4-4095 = 4082.21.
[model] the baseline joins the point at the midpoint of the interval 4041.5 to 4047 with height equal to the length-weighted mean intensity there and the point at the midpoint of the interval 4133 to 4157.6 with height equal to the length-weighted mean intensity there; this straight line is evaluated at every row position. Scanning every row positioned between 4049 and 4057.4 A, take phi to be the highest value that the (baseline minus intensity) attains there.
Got 8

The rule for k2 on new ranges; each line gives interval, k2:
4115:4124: 4119.98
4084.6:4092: 4087.85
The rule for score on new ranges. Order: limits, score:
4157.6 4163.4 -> 91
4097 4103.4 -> 42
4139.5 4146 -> 81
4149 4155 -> 75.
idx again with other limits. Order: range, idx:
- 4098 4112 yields 4111.45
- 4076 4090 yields 4089.73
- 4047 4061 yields 4058.78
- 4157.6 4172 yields 4169.61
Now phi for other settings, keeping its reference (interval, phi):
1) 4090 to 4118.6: 48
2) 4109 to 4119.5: 29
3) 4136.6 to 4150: 8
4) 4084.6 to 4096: 23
